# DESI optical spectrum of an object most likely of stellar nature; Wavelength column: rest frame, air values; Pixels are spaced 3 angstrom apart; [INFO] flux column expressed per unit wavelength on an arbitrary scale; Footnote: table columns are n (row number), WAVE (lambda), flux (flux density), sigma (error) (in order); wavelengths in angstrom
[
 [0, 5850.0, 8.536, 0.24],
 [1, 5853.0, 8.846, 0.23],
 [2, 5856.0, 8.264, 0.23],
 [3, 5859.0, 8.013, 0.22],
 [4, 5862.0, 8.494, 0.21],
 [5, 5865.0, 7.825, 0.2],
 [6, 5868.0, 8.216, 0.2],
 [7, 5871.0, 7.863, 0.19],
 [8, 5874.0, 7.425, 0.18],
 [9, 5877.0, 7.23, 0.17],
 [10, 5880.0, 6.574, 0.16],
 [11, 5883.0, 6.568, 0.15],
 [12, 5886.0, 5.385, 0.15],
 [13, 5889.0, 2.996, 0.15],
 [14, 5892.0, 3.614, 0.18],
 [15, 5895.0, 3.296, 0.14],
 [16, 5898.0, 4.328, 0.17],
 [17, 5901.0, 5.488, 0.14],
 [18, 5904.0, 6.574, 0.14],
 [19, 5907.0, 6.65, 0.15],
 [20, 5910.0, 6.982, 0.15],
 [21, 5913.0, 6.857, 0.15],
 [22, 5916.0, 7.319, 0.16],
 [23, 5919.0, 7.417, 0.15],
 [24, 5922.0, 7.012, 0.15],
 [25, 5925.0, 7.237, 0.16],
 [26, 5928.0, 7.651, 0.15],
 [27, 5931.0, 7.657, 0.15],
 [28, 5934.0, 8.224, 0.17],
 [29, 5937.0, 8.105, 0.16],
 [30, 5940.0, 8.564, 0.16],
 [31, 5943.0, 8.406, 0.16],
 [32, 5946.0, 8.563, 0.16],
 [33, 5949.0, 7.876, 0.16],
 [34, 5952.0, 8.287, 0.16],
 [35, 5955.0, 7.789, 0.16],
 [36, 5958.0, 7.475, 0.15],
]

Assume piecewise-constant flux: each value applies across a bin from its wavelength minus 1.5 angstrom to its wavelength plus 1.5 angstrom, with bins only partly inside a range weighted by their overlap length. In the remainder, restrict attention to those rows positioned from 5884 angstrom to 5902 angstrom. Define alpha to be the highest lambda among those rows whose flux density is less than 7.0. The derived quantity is 5901.0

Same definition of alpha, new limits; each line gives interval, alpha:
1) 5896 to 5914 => 5913.0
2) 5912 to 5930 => 5913.0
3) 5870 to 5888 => 5886.0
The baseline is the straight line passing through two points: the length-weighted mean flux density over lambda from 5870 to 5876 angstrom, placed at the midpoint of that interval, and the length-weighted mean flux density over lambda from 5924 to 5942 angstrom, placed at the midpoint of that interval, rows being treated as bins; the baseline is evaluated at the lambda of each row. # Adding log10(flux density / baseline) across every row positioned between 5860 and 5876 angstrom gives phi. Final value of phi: 0.11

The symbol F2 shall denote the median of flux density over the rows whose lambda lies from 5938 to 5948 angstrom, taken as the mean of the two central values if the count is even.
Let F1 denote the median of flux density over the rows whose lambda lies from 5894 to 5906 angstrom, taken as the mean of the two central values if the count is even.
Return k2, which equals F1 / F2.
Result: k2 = 0.57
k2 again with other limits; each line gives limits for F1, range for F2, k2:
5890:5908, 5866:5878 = 0.64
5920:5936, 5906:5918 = 1.11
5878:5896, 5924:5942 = 0.57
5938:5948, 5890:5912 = 1.56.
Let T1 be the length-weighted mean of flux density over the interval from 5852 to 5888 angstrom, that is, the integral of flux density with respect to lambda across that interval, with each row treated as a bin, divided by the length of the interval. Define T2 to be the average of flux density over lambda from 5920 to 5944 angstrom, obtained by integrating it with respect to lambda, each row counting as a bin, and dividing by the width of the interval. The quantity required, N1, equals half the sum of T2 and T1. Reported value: 7.66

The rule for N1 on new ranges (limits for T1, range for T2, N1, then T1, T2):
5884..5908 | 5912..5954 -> 6.30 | 4.8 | 7.8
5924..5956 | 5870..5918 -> 7.00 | 8.0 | 5.9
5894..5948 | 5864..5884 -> 7.23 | 7.1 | 7.4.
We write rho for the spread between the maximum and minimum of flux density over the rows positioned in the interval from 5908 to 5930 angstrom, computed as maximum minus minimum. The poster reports 0.8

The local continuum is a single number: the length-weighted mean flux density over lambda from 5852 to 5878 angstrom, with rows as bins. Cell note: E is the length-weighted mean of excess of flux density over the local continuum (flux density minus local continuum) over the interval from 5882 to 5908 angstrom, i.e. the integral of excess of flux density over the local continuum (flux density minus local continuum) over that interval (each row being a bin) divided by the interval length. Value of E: -3.09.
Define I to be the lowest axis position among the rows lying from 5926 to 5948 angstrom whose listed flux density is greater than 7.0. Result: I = 5928.0 angstrom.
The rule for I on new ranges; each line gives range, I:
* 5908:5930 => 5916.0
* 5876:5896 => 5877.0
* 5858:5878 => 5859.0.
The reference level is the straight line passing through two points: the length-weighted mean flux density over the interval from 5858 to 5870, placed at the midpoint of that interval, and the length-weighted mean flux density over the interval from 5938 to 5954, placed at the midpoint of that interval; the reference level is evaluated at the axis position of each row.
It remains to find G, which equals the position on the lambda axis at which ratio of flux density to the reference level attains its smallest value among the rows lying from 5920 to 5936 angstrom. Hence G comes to 5922.0 angstrom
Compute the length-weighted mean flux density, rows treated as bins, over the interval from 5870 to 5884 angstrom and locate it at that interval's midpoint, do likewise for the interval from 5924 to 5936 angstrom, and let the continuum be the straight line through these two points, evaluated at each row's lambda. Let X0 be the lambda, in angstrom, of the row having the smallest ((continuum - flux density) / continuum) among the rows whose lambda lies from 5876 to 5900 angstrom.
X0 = 5877.0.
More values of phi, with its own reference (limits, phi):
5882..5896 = -1.33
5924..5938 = -0.04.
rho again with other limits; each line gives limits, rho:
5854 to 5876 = 1.1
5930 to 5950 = 0.9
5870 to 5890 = 4.9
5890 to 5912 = 3.7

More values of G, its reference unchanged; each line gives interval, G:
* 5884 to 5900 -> 5889.0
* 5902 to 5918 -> 5904.0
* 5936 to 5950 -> 5949.0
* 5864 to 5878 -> 5877.0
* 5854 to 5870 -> 5865.0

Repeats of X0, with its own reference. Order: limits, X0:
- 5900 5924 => 5919.0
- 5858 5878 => 5862.0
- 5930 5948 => 5940.0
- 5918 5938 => 5934.0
